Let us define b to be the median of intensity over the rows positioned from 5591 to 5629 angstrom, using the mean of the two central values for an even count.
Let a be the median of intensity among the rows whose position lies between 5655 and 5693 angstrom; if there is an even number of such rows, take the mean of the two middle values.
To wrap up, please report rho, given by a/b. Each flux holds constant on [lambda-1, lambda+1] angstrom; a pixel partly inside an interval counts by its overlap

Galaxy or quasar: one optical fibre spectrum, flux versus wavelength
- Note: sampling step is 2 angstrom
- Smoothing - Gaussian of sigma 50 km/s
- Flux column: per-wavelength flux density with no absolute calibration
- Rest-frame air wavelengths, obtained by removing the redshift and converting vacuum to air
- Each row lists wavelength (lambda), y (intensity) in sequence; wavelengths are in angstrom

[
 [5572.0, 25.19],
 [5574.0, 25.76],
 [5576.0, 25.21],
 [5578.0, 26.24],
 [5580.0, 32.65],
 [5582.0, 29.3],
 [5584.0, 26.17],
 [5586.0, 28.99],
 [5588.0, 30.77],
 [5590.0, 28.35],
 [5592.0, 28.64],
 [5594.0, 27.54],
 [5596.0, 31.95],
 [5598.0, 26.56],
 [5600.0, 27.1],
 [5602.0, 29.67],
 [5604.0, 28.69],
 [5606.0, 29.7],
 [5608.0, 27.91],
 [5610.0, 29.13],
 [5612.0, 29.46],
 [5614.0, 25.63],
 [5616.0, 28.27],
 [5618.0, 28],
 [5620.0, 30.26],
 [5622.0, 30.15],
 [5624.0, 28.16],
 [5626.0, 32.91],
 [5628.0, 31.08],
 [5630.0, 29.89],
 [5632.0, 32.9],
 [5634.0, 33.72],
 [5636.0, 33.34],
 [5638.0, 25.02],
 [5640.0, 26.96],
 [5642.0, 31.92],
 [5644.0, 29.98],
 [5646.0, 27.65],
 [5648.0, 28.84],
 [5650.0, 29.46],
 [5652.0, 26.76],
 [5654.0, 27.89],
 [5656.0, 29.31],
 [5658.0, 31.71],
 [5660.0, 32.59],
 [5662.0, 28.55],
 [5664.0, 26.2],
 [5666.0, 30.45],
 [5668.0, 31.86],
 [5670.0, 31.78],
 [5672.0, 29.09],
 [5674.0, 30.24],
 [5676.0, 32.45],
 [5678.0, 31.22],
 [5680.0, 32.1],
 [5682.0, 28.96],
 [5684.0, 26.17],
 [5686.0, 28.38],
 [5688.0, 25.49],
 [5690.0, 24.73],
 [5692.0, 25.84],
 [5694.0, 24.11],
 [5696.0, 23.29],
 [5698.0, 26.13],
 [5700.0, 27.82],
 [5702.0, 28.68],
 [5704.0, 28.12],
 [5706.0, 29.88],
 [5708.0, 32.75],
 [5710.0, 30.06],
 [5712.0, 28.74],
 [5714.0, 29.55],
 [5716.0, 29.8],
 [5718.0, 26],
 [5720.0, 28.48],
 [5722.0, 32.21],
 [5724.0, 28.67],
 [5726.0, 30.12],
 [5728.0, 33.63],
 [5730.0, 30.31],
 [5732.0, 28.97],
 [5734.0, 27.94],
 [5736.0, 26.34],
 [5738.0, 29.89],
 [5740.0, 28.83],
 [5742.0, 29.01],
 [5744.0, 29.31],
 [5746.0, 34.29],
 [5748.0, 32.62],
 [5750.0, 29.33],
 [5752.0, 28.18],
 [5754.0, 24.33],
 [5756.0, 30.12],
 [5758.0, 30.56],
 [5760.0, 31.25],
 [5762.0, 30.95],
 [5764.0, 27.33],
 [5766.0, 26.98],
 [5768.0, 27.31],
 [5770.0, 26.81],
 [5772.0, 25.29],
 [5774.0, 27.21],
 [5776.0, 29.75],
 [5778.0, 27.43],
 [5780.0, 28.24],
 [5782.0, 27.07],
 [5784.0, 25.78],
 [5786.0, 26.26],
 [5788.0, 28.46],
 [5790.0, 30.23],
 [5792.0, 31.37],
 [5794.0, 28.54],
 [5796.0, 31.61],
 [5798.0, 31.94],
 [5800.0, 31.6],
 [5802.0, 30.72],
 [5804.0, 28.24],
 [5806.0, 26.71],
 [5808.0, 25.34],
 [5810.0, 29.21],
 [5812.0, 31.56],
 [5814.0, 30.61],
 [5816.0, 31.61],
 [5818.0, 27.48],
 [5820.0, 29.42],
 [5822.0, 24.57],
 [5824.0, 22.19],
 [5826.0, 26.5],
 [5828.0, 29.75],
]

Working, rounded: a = 29.3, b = 28.7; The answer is 1.02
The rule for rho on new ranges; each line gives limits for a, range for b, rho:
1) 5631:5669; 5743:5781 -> 1.04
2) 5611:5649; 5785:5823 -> 1.02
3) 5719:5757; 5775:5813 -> 1.03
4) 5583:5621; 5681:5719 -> 1.02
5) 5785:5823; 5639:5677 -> 1.00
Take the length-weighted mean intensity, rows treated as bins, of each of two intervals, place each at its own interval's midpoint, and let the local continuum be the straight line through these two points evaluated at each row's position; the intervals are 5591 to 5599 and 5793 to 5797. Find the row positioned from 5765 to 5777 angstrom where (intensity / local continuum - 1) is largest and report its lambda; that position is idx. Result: 5776.0 angstrom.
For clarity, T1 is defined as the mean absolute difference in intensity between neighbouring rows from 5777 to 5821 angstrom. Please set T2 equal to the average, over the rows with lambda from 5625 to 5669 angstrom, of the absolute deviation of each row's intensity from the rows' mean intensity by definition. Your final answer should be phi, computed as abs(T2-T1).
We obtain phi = 0.38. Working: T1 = 1.7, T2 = 2.1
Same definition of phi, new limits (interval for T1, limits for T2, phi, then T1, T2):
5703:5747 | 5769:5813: 0.30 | 2.2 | 1.9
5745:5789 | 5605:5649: 0.13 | 1.7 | 1.9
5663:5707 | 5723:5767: 0.06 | 1.8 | 1.7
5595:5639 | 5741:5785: 0.23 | 2.2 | 1.9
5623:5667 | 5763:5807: 0.81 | 2.5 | 1.7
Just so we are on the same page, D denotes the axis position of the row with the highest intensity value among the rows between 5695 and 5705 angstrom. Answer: 5702.0 angstrom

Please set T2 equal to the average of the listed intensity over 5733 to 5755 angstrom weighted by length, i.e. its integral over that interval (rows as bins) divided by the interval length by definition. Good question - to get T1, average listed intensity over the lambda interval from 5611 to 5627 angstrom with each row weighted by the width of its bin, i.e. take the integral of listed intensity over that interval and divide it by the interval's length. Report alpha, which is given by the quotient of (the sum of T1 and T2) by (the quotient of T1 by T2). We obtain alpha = 58.2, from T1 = 29.1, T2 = 29.1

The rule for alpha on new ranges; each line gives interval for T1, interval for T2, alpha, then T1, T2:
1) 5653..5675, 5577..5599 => 56.6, 30.0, 28.8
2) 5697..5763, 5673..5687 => 60.3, 29.5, 29.9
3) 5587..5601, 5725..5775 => 58.5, 28.7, 29.1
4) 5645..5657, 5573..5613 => 57.2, 28.3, 28.5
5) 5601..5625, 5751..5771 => 56.4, 28.8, 28.4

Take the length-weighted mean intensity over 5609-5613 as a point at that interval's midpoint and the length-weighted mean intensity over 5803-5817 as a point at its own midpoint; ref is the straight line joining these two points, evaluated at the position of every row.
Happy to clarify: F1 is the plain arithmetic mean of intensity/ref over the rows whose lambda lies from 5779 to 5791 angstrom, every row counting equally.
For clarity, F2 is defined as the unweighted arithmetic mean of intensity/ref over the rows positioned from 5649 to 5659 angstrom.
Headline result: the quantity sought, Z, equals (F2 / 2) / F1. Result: 0.52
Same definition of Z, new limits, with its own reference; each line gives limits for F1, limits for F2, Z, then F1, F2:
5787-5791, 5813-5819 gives 0.51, 1.01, 1.03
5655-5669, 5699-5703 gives 0.47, 1.03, 0.97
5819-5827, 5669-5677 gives 0.60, 0.88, 1.06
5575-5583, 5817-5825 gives 0.46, 0.97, 0.89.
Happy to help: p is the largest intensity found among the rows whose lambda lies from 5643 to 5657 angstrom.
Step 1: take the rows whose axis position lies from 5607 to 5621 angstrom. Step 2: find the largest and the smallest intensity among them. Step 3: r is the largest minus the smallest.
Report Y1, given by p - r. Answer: 25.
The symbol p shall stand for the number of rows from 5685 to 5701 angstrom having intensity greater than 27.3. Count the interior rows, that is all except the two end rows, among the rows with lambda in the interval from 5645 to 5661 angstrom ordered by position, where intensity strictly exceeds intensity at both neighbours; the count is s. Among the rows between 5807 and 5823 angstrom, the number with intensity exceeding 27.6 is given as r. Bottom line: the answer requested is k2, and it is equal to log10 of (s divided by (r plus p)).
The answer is -0.85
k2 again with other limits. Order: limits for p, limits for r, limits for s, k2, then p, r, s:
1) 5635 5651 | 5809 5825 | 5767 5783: -0.74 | 6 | 5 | 2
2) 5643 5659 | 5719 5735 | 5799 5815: -1.18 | 7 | 8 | 1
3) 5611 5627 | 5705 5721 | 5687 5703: -1.15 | 7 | 7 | 1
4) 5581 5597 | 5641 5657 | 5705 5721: -0.85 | 7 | 7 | 2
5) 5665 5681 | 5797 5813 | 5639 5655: -0.85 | 8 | 6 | 2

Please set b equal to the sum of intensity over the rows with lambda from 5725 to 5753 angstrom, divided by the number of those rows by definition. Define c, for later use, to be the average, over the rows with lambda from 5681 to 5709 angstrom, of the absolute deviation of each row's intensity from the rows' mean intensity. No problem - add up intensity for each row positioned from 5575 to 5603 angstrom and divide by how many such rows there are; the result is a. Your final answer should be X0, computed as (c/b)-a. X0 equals -28.4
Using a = 28.5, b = 29.9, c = 2.1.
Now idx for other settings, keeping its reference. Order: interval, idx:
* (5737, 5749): 5746.0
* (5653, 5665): 5660.0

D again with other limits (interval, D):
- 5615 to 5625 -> 5620.0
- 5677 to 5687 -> 5680.0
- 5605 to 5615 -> 5606.0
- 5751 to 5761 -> 5760.0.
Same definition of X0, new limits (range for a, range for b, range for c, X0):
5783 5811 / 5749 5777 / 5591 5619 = -29.0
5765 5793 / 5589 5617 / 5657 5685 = -27.7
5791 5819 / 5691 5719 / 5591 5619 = -29.7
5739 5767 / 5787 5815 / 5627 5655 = -29.4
